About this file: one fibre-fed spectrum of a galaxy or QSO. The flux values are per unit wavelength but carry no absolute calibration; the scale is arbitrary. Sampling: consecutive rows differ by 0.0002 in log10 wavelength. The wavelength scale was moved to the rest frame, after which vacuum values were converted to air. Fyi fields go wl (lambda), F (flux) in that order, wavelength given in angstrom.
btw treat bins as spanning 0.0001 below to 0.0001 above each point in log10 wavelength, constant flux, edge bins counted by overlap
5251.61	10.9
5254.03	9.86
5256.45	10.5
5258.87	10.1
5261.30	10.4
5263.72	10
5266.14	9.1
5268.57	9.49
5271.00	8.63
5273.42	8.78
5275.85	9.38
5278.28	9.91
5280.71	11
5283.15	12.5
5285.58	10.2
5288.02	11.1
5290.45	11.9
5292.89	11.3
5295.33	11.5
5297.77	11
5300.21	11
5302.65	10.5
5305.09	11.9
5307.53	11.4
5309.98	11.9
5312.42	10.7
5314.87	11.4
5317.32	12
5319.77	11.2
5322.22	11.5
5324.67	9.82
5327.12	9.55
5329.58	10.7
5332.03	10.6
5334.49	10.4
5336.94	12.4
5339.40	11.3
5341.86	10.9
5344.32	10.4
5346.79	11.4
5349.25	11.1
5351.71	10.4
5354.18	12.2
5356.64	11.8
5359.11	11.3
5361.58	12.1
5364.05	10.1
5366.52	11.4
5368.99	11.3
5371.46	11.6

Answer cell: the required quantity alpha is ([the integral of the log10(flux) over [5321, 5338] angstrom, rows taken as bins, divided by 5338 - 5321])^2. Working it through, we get 1.06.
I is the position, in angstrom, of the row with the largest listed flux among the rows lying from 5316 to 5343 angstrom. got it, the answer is 5336.94 angstrom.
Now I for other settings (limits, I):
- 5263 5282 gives 5280.71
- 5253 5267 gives 5256.45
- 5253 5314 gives 5283.15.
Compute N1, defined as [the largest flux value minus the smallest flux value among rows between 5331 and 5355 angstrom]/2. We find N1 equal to 1.00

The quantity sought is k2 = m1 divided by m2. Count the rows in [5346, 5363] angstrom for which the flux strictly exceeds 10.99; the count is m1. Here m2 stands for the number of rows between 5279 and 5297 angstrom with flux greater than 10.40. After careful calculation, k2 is 1.00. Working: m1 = 6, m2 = 6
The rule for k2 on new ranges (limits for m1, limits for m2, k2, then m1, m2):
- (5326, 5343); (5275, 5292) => 0.50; 2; 4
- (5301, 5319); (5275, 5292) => 1.25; 5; 4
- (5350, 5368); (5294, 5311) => 0.71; 5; 7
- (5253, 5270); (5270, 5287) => 0.00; 0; 2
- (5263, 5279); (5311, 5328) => 0.00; 0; 5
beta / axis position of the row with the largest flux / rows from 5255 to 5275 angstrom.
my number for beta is 5256.45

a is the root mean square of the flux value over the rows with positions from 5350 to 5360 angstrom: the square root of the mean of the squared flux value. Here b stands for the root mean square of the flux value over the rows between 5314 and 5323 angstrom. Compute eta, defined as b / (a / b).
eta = 11.6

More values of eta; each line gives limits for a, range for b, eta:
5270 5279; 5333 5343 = 13.8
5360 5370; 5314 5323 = 11.8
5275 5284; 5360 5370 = 11.8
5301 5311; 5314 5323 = 11.6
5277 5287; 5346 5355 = 11.6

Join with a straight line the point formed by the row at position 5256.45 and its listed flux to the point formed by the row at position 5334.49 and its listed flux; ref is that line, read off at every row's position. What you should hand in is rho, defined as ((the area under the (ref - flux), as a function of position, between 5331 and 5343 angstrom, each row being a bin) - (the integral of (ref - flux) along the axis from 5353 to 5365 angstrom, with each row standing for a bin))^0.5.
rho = 2.3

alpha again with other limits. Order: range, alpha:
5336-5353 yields 1.09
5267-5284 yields 0.98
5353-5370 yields 1.12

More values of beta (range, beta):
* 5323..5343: 5336.94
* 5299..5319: 5317.32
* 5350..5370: 5354.18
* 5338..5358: 5354.18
